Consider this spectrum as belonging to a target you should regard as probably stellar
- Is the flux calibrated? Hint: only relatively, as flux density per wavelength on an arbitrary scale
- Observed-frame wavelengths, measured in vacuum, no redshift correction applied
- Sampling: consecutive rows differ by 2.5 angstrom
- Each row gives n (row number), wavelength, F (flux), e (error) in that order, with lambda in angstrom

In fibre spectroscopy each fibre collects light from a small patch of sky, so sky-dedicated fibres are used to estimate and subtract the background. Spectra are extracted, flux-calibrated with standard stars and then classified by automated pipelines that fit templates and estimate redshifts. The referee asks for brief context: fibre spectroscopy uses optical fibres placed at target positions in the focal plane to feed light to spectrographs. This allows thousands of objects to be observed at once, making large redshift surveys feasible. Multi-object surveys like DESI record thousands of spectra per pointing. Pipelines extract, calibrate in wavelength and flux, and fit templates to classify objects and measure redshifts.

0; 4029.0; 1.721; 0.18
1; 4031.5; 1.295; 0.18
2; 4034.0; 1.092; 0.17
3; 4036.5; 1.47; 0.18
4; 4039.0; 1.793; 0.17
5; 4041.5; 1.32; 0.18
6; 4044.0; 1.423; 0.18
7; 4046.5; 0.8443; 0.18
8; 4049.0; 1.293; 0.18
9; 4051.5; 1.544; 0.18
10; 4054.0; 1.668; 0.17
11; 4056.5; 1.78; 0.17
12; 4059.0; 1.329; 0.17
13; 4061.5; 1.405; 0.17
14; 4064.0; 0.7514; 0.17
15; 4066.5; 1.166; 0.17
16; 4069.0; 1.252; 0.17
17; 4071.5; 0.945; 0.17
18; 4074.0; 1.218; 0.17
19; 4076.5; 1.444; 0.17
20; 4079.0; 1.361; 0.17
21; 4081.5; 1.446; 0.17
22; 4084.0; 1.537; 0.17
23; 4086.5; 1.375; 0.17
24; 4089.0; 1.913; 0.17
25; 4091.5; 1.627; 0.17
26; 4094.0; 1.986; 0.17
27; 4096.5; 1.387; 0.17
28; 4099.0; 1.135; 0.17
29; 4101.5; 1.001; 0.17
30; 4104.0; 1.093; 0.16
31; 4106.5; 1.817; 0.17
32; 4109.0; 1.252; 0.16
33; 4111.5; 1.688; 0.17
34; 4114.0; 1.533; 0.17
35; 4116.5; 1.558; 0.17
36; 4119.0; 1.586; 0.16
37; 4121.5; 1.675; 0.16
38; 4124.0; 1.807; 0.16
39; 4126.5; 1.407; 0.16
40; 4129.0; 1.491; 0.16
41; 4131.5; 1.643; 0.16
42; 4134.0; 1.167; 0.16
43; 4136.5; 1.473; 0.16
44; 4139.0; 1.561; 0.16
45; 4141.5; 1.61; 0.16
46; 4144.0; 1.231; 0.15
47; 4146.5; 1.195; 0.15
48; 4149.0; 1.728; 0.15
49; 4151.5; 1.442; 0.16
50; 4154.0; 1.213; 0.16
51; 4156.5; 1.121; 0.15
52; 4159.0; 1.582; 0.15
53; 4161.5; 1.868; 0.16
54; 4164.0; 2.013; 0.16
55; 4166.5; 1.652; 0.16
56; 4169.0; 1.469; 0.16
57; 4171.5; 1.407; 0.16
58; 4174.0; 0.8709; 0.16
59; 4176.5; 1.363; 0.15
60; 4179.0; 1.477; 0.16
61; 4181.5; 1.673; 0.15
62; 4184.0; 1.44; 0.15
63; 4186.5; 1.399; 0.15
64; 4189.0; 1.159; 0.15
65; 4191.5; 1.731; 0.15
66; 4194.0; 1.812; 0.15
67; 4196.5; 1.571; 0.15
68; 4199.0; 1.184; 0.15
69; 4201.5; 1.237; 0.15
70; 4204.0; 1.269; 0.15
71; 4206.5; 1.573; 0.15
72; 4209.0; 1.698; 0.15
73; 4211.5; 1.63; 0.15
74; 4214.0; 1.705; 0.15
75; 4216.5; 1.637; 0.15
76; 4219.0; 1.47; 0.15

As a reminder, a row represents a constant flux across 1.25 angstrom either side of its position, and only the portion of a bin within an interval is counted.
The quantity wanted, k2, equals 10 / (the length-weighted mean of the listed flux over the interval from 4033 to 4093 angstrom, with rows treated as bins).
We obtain 7.25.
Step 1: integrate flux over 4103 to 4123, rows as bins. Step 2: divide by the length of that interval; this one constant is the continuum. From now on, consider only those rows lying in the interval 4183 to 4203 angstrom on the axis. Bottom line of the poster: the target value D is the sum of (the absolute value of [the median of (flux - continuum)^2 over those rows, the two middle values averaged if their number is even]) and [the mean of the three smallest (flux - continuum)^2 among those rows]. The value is 0.067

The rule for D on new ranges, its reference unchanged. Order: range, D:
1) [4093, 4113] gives 0.161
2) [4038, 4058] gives 0.062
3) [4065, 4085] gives 0.060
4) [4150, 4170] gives 0.064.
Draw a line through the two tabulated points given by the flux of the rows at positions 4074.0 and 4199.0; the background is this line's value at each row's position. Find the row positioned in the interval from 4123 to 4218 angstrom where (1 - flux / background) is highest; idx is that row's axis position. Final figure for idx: 4174.0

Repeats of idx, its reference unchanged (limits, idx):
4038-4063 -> 4046.5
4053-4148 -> 4064.0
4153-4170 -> 4156.5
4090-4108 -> 4101.5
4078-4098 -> 4079.0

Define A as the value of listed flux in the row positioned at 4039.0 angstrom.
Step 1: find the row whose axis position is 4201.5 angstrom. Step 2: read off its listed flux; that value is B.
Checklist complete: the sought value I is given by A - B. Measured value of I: 0.6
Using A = 1.793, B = 1.237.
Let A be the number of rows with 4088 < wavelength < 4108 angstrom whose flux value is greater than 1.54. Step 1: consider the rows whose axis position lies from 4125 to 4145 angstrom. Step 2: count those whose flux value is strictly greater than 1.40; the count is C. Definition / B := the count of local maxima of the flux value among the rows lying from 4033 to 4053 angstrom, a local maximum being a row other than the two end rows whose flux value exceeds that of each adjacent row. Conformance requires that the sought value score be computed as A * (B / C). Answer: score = 1.33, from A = 4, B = 2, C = 6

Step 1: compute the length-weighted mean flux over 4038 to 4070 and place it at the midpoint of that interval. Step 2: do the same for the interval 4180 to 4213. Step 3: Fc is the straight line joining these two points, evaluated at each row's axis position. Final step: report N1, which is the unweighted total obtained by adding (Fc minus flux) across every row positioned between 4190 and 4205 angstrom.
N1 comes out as 0.2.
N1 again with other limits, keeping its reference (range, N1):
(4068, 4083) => 0.6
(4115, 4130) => -1.0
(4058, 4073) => 1.3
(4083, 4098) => -1.5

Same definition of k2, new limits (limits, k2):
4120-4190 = 6.80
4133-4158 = 7.26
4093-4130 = 6.71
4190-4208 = 6.75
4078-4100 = 6.51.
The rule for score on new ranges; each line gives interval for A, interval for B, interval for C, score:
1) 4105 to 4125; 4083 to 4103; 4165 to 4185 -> 2.00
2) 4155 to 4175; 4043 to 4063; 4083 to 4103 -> 1.00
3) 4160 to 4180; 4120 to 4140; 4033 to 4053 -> 1.50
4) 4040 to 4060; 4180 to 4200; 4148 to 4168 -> 0.50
